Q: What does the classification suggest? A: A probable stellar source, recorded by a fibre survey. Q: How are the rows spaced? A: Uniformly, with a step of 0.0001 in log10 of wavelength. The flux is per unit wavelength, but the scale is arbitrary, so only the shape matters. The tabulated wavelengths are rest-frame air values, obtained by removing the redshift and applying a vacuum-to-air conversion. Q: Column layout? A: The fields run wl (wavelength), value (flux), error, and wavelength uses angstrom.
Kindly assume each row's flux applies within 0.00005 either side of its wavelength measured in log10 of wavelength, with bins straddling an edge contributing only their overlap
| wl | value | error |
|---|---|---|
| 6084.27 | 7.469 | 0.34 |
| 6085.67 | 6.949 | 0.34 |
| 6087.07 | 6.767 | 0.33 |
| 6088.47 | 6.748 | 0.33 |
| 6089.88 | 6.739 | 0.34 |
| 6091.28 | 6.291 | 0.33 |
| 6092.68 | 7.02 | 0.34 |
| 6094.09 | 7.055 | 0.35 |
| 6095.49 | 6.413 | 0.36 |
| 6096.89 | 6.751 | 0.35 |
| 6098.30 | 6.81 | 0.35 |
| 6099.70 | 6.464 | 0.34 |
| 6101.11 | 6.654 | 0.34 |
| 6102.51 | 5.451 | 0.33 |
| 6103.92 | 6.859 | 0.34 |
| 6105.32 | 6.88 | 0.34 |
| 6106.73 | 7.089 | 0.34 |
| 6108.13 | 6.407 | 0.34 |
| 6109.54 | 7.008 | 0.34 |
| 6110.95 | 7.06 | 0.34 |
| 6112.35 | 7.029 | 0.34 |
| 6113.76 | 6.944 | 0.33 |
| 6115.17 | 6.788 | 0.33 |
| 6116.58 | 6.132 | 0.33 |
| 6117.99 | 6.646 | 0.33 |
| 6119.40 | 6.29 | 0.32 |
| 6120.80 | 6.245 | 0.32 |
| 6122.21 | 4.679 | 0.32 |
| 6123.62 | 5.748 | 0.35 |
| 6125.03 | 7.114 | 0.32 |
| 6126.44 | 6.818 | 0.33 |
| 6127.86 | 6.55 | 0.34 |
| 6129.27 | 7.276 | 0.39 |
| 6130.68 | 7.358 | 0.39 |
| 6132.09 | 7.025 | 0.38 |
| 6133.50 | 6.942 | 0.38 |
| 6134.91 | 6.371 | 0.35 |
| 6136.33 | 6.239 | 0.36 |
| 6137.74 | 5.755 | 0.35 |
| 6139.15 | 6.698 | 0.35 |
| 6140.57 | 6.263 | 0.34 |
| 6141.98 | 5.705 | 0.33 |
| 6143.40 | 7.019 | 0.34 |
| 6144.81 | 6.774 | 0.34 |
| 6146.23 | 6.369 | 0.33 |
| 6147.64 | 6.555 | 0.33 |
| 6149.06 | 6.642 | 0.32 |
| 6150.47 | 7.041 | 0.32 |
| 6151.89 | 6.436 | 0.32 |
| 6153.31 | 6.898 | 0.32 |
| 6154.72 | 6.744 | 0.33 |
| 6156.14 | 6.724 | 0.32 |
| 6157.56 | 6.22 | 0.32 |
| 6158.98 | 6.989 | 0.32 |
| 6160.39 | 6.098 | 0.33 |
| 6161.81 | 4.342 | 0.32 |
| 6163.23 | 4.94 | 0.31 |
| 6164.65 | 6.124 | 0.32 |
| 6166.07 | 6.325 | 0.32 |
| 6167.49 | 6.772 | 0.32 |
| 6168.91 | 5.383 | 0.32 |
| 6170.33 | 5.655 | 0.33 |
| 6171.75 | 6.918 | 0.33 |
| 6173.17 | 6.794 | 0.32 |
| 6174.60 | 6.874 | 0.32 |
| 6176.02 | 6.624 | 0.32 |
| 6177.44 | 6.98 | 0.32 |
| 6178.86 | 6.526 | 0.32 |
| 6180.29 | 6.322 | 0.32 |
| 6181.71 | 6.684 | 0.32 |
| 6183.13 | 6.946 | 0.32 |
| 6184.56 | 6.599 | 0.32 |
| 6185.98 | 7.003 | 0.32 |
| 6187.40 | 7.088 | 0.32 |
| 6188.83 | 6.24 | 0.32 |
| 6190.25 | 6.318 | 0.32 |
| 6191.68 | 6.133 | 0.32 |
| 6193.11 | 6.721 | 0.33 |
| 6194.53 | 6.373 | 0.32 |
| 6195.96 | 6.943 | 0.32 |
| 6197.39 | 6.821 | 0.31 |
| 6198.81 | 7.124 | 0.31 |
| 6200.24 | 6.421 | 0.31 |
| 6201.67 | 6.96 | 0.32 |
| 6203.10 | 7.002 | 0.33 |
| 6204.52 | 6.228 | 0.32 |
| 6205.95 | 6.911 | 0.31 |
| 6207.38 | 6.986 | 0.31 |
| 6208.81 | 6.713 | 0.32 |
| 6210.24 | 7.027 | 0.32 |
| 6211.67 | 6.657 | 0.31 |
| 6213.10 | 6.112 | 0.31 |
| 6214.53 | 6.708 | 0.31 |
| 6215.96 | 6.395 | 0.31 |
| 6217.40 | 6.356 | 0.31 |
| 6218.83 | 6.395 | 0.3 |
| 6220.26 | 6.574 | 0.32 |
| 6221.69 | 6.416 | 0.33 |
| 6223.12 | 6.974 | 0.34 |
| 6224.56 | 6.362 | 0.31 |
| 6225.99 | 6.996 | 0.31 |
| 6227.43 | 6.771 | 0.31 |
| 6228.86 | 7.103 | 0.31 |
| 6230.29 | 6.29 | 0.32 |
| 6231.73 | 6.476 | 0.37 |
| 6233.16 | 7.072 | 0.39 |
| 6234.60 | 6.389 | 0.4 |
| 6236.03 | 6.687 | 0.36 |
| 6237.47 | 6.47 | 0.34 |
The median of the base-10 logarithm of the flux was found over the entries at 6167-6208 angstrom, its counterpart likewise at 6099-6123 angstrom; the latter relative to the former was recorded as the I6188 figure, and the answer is 0.99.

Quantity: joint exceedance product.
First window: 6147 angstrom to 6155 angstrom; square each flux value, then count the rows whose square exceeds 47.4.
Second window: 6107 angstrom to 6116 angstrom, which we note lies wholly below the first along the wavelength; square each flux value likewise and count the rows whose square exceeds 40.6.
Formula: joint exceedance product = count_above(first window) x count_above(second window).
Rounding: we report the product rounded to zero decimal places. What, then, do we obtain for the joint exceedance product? 12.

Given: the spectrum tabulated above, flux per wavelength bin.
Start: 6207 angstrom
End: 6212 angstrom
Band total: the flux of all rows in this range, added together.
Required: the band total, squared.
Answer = 750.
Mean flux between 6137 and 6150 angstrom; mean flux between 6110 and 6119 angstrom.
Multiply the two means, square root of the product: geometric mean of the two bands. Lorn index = 6.59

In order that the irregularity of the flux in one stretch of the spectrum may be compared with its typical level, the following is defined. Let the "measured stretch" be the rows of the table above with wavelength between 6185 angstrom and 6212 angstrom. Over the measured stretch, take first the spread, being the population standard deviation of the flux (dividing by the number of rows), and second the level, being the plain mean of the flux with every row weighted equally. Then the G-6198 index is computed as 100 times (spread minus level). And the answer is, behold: -640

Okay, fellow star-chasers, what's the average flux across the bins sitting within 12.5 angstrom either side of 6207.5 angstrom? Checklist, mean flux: 6.69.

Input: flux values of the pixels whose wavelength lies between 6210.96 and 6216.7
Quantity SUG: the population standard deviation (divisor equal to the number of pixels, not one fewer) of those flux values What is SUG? 0.24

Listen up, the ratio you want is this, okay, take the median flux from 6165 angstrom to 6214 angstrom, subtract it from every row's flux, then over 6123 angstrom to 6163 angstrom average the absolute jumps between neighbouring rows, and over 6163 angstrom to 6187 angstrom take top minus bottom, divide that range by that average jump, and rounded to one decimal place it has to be 4.0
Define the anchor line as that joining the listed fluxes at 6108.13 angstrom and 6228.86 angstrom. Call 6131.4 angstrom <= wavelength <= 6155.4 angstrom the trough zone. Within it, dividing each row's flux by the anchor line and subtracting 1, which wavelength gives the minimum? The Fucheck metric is 6141.98 angstrom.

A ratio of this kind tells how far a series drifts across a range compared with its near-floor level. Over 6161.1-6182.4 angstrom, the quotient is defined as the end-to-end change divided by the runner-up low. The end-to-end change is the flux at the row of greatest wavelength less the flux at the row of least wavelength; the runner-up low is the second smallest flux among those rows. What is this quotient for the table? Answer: 0.47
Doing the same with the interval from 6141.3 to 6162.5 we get -0.24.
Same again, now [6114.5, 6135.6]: -0.07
